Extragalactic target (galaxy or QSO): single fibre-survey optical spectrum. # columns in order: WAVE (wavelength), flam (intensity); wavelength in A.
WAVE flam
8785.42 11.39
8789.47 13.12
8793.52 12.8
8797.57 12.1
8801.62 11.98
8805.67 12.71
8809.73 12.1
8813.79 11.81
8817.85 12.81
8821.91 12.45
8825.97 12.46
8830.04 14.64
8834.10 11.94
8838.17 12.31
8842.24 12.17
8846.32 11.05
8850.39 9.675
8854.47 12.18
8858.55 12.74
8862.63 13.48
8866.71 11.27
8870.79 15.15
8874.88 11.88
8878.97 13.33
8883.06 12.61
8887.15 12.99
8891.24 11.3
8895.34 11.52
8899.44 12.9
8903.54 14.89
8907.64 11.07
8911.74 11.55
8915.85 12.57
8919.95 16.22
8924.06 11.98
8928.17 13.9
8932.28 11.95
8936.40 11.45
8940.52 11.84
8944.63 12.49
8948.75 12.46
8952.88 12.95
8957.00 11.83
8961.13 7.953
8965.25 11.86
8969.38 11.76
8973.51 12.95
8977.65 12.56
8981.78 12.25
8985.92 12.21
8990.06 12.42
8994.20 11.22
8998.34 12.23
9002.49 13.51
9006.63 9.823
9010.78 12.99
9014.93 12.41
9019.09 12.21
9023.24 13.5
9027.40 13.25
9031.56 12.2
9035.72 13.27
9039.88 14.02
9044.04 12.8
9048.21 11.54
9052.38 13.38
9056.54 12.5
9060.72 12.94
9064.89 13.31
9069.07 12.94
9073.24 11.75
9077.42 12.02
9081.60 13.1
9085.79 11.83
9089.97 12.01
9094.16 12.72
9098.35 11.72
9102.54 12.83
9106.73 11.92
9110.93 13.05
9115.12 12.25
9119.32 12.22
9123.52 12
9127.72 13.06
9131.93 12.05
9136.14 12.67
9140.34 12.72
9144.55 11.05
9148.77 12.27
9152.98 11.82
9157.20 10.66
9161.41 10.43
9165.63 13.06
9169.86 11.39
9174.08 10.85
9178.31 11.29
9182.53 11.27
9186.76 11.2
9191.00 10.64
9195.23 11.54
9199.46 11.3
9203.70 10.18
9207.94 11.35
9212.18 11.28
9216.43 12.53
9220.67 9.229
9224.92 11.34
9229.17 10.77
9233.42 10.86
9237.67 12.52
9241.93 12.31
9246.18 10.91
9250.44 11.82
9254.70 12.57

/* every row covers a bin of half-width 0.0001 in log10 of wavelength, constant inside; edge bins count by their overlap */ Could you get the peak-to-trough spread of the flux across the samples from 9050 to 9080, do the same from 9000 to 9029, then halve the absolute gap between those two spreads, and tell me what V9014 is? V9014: 1.0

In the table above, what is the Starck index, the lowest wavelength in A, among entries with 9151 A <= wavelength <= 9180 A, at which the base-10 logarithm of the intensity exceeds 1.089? 9165.63 A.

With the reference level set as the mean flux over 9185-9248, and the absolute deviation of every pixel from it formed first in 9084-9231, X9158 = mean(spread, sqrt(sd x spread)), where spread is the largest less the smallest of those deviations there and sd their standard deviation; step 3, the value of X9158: 1.53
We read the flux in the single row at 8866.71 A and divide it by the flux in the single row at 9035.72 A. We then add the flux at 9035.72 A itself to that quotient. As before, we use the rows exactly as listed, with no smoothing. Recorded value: 14.1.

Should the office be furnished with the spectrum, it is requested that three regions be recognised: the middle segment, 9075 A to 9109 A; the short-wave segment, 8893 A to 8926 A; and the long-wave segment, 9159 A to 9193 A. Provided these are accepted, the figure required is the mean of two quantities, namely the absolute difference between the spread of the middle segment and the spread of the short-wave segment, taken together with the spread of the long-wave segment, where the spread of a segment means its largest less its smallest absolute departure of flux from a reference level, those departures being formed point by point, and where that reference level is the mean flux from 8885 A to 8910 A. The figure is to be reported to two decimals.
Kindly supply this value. 2.30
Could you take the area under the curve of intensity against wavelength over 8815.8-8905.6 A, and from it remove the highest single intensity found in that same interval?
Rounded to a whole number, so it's 1110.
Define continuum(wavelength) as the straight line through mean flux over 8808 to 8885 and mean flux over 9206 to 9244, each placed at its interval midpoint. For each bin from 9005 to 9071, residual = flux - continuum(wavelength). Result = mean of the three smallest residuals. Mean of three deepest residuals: -0.7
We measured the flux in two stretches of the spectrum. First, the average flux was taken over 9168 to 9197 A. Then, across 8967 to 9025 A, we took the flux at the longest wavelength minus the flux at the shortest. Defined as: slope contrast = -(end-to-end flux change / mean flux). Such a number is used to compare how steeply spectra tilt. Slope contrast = -0.16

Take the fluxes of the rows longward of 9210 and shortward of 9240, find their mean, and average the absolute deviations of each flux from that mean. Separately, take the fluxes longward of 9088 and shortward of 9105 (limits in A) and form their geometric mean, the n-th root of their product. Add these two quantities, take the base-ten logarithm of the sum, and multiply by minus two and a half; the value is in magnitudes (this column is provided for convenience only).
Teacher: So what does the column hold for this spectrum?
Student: -2.79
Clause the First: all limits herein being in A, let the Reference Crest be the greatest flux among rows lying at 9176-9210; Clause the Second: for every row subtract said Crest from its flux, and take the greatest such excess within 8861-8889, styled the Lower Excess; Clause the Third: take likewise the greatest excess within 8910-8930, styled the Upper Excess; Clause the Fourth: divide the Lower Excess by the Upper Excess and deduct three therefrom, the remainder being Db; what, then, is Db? -2.2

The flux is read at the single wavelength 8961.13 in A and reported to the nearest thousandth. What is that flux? 7.953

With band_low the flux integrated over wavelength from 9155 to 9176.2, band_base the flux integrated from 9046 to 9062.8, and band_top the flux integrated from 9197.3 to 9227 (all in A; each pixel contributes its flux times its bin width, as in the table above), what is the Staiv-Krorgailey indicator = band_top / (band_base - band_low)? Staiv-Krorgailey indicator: -12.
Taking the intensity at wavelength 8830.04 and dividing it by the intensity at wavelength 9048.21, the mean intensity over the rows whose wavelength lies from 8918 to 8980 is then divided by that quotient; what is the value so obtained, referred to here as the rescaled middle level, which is 9.7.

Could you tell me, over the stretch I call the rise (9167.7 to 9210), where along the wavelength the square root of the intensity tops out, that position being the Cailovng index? 9195.23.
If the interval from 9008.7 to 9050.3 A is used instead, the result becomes 9039.88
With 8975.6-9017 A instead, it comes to 9002.49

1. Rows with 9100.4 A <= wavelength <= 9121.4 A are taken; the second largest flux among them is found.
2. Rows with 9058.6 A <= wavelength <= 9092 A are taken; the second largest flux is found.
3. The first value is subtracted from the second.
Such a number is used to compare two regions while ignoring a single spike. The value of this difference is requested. 0.3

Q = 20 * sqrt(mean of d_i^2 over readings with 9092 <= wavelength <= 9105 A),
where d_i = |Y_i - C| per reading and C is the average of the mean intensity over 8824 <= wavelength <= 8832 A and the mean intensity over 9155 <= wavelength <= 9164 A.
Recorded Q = 12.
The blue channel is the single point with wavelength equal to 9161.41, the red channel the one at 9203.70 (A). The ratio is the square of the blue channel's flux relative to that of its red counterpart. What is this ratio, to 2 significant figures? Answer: 1.0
